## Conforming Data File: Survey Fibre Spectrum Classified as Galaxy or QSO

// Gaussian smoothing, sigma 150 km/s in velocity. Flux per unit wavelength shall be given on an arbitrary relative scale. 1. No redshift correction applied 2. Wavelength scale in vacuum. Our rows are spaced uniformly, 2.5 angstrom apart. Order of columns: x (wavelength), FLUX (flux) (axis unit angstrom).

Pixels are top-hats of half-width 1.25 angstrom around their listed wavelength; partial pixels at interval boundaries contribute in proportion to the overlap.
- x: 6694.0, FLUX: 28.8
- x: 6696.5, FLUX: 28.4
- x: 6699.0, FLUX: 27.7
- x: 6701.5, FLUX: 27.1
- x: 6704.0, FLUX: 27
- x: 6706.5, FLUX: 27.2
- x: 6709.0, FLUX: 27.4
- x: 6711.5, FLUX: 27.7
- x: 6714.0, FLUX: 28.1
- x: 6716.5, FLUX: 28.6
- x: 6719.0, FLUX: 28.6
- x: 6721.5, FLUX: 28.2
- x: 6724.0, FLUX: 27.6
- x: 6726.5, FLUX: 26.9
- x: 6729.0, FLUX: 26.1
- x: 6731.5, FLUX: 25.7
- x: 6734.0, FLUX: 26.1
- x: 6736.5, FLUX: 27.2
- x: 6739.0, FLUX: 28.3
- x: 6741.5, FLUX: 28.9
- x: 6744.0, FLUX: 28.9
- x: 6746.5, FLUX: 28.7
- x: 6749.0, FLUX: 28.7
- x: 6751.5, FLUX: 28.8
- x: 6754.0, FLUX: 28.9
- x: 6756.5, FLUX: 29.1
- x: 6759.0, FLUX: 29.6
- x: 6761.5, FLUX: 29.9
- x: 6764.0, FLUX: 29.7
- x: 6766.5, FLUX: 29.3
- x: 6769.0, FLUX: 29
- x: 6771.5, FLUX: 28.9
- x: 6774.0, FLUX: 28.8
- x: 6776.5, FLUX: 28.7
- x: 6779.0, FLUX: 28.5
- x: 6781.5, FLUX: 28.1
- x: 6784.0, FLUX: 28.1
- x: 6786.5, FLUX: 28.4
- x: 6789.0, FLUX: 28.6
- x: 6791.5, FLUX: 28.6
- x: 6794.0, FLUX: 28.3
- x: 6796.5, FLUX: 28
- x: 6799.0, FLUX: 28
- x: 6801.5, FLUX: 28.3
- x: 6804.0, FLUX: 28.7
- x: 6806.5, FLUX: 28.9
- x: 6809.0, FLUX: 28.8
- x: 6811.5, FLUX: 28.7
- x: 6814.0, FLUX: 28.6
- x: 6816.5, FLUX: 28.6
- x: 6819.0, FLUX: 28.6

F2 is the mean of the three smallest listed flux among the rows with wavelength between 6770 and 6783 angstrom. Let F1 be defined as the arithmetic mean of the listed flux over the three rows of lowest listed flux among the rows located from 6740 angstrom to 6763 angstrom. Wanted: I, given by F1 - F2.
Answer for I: 0.3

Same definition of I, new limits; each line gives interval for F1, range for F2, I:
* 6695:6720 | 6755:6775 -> -1.8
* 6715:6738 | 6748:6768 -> -2.8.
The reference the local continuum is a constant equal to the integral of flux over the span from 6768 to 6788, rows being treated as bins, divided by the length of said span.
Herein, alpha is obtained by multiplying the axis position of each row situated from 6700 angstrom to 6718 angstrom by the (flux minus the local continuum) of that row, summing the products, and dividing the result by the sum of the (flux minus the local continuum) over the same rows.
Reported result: 6706.4 angstrom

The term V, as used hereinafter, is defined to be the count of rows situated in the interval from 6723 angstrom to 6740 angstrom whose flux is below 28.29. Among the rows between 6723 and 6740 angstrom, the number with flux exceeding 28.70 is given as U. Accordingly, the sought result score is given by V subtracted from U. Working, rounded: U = 0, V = 6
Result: -6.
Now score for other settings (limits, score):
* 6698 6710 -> -5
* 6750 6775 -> 10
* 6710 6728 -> -5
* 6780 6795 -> -2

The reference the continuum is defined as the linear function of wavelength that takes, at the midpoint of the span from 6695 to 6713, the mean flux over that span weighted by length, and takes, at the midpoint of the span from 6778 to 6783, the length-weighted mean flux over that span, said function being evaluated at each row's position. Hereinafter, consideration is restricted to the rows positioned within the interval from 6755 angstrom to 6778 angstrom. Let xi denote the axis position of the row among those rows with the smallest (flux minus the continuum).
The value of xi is 6776.5 angstrom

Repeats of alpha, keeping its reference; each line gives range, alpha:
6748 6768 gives 6760.5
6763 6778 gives 6767.5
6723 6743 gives 6730.6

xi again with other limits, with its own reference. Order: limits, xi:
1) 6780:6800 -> 6799.0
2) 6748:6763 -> 6749.0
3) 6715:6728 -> 6726.5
